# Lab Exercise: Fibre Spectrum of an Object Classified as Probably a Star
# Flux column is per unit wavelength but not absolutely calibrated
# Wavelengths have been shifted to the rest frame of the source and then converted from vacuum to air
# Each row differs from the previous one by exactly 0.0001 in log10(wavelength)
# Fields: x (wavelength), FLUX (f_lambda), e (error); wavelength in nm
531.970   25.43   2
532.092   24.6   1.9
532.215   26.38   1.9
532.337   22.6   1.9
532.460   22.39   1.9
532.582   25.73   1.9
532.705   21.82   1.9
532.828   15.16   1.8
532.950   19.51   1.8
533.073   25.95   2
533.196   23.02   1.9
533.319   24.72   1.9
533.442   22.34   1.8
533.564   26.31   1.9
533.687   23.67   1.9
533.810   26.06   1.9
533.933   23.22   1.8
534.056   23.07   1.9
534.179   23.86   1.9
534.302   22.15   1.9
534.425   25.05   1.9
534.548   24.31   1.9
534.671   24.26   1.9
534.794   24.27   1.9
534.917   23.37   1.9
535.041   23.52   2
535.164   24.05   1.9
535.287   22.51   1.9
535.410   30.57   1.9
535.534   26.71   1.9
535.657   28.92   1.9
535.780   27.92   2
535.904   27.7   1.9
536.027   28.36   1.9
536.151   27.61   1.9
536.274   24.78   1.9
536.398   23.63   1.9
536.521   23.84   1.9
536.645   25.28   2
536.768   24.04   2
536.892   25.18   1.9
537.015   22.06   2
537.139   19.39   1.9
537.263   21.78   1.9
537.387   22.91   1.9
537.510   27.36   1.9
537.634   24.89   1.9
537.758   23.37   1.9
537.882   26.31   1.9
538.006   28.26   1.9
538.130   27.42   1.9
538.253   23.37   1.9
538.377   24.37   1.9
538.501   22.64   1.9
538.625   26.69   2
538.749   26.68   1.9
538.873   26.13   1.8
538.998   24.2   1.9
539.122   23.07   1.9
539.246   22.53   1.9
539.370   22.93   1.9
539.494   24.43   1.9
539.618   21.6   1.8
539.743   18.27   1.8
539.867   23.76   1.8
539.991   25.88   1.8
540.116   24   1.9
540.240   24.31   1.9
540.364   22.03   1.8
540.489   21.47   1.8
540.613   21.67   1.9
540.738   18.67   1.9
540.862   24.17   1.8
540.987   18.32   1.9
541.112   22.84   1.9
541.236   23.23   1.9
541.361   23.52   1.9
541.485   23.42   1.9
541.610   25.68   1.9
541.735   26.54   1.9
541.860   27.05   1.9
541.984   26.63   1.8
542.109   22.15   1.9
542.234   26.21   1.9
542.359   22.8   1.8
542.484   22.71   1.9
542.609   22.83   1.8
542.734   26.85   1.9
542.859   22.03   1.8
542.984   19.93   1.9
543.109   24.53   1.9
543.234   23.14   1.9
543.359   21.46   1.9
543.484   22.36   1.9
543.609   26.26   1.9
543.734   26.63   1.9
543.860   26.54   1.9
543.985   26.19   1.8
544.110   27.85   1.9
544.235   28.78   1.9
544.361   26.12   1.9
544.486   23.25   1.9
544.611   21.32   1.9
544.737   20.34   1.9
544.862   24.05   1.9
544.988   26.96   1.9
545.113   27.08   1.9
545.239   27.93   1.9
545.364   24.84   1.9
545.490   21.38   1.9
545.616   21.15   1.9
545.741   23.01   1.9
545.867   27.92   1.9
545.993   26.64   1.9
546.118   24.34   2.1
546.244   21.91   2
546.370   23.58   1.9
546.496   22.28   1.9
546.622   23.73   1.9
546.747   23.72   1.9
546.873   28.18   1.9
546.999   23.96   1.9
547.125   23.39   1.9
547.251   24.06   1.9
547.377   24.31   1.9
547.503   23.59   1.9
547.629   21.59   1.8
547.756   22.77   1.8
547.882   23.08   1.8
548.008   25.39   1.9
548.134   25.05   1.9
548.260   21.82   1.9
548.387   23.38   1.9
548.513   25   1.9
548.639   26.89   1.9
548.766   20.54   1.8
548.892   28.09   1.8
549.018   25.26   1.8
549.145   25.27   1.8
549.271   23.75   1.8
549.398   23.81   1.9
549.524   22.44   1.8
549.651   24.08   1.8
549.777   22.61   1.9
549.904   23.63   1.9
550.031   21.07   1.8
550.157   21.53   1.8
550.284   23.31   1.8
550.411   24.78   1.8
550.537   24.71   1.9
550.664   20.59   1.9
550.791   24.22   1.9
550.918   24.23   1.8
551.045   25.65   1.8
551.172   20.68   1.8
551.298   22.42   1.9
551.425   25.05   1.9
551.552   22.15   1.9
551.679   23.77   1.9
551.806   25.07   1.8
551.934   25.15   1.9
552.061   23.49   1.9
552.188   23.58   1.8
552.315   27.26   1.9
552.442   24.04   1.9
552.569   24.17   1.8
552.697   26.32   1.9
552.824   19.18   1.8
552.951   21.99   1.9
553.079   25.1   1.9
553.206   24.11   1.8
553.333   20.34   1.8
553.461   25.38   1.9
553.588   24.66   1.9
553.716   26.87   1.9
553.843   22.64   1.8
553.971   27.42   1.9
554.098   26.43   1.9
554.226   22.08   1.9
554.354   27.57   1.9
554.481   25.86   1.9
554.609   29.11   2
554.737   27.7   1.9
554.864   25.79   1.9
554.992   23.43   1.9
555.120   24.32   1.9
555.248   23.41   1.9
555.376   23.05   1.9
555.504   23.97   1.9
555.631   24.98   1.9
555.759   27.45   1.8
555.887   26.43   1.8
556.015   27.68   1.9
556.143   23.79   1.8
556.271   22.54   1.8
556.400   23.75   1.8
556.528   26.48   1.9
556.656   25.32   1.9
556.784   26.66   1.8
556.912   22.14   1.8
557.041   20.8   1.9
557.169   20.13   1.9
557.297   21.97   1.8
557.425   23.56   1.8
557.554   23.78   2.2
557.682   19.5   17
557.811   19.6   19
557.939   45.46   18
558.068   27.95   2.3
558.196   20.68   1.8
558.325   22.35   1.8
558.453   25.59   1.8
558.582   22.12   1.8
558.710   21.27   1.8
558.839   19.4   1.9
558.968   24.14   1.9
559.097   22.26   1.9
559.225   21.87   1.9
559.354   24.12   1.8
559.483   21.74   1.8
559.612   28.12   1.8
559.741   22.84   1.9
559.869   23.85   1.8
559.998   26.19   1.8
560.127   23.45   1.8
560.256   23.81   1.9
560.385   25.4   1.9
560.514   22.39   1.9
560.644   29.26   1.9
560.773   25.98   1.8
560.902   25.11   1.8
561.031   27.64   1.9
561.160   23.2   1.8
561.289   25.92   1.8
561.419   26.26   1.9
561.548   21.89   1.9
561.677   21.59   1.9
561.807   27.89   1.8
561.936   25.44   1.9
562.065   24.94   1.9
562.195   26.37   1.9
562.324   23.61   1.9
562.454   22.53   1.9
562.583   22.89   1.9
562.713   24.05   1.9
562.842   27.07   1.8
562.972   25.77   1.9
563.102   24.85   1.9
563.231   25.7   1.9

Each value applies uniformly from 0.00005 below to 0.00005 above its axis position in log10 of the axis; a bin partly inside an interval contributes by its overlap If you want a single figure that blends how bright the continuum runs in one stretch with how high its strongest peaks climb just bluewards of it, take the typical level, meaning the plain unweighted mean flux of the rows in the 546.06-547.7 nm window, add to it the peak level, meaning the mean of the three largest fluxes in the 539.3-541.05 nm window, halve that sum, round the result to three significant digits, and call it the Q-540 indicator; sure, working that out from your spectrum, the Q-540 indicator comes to 24.3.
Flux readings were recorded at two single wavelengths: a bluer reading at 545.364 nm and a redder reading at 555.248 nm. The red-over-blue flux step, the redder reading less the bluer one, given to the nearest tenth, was -1.4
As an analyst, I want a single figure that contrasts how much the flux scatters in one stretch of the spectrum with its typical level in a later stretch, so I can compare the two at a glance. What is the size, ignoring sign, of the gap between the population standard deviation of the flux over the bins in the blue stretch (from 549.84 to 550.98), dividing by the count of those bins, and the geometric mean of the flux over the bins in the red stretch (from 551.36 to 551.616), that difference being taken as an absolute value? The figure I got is 22.0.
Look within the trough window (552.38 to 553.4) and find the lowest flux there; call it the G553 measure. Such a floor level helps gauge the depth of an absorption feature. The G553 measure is 19.18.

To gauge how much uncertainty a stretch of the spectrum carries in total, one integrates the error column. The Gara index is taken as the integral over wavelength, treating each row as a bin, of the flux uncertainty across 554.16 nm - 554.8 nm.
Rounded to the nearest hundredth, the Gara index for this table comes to 1.23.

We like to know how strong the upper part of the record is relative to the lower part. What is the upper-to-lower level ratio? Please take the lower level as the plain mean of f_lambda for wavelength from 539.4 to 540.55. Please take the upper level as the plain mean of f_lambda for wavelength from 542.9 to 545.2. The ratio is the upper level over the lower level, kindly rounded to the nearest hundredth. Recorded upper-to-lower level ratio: 1.08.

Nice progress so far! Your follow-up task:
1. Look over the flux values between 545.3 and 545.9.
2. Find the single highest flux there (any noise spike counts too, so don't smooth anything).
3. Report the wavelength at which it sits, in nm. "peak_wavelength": 545.867 nm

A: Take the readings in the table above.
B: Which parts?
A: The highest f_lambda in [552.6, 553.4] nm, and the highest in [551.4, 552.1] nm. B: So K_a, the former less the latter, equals 1.2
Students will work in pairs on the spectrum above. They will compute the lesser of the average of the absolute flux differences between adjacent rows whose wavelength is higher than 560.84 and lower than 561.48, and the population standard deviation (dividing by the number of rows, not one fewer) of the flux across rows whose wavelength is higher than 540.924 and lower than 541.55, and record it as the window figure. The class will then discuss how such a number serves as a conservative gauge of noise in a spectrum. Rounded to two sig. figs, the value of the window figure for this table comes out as 2.0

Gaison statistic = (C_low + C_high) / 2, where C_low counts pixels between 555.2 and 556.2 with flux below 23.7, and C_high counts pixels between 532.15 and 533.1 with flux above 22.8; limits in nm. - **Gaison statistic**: 2.5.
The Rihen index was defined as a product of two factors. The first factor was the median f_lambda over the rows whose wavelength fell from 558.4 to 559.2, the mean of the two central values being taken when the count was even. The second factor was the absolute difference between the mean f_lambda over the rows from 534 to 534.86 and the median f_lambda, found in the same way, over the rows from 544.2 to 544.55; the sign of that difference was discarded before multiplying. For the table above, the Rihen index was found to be 50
